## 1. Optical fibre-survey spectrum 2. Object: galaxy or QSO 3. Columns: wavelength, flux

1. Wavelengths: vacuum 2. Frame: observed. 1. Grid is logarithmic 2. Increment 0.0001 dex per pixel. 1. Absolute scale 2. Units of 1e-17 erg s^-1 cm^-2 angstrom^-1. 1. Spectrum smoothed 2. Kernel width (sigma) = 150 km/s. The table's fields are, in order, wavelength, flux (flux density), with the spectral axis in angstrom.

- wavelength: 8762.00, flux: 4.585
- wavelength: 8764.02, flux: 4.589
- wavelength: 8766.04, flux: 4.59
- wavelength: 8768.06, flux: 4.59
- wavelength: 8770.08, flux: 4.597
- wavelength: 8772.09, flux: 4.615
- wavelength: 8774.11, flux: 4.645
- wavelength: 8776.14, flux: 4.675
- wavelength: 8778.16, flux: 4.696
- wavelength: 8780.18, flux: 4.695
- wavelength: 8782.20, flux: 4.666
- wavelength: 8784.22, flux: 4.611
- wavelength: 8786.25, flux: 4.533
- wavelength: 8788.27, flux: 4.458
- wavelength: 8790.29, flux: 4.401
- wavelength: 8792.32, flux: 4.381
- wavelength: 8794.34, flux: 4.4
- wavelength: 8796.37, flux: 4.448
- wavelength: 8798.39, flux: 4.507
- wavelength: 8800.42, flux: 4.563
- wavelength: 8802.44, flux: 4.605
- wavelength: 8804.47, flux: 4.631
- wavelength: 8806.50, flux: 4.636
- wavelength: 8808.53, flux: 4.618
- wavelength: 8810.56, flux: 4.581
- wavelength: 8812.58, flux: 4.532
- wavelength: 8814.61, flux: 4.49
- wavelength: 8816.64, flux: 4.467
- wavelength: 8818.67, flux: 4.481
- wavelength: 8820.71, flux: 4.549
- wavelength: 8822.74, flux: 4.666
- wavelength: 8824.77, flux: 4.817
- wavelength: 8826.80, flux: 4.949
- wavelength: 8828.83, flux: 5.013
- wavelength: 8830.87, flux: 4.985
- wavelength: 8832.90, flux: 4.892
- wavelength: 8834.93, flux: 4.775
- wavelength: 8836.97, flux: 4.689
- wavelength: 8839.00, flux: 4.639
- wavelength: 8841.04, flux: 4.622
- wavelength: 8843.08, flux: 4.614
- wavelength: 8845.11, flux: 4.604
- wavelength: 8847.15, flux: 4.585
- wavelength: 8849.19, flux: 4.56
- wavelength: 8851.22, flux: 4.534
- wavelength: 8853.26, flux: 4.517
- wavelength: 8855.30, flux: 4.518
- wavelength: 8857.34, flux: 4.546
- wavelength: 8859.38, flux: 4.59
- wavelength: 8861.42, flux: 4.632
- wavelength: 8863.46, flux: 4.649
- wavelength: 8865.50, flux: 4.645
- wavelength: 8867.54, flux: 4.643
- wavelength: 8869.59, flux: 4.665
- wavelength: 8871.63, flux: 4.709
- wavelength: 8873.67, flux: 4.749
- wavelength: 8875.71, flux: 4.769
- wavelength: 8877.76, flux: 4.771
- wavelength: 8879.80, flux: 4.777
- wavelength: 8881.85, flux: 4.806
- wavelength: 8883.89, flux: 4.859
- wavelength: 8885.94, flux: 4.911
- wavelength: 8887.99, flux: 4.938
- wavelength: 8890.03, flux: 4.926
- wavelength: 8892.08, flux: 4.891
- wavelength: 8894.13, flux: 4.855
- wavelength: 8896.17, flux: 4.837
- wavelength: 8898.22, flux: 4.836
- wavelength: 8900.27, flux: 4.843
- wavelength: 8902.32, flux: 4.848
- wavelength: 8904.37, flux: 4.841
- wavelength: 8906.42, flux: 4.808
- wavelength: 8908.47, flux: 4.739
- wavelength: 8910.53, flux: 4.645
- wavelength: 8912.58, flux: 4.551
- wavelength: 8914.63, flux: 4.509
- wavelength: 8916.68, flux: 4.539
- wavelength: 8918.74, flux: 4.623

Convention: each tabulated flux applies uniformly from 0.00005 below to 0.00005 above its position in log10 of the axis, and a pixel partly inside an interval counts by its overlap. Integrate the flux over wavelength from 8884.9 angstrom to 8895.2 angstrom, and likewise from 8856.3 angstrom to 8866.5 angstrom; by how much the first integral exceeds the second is 3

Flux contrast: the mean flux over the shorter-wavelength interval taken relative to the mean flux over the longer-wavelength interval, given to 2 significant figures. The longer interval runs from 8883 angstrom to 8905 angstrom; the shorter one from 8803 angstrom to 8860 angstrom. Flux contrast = 0.95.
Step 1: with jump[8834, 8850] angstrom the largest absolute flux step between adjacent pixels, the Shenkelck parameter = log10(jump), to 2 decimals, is -1.07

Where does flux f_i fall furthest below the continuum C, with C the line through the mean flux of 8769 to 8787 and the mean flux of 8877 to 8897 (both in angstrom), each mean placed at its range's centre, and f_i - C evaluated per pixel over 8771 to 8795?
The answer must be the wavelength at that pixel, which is 8792.32 angstrom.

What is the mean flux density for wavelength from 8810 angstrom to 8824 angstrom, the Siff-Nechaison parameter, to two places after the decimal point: 4.54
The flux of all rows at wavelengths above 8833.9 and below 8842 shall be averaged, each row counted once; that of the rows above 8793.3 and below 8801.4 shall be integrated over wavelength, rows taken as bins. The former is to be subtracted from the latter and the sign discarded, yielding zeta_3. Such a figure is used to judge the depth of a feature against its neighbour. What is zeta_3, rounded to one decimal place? 31.6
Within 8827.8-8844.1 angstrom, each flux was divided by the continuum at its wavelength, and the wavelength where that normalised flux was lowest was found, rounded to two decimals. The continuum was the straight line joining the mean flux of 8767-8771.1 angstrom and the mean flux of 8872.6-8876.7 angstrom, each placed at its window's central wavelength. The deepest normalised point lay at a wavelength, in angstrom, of 8843.08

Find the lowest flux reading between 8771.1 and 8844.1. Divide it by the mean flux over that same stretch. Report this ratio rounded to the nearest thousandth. 0.947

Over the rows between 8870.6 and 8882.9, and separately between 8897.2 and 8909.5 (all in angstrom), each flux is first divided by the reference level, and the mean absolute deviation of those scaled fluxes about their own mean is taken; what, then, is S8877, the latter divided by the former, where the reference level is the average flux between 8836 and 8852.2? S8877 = 1.3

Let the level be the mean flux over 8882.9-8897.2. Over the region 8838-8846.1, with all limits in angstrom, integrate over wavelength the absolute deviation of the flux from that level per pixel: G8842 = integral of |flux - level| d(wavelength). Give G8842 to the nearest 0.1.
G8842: 2.2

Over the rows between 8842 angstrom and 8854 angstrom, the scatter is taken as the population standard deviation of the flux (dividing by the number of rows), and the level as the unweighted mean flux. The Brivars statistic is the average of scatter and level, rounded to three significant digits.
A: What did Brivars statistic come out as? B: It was 2.30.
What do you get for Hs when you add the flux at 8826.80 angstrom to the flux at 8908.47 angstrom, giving 9.7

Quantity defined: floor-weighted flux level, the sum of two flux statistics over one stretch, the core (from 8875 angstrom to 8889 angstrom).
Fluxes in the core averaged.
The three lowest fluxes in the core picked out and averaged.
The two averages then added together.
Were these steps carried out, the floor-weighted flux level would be 9.6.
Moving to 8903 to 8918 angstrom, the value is 9.2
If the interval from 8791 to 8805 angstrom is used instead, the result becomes 8.9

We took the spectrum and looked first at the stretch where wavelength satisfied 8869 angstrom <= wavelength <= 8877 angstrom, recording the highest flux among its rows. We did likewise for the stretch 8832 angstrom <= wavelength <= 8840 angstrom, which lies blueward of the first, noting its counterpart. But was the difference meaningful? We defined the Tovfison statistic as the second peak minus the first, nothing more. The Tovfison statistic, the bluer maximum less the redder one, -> 0.12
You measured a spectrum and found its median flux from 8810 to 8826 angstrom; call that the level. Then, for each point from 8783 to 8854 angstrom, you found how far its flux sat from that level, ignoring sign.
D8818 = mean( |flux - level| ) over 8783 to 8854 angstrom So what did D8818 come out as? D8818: 0.120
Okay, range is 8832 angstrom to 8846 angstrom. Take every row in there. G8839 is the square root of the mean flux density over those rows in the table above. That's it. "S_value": 2.17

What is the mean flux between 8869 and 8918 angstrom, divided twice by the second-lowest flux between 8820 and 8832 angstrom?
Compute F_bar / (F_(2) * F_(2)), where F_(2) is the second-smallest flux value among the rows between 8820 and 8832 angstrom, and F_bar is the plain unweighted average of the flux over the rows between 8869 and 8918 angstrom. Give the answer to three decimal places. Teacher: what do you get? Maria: 0.219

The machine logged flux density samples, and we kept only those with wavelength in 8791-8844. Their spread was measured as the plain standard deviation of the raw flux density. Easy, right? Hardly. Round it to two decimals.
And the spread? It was 0.17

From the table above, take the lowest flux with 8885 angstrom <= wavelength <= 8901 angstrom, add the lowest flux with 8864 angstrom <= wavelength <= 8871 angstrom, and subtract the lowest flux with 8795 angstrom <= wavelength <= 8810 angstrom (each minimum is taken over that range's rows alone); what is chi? 5.0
